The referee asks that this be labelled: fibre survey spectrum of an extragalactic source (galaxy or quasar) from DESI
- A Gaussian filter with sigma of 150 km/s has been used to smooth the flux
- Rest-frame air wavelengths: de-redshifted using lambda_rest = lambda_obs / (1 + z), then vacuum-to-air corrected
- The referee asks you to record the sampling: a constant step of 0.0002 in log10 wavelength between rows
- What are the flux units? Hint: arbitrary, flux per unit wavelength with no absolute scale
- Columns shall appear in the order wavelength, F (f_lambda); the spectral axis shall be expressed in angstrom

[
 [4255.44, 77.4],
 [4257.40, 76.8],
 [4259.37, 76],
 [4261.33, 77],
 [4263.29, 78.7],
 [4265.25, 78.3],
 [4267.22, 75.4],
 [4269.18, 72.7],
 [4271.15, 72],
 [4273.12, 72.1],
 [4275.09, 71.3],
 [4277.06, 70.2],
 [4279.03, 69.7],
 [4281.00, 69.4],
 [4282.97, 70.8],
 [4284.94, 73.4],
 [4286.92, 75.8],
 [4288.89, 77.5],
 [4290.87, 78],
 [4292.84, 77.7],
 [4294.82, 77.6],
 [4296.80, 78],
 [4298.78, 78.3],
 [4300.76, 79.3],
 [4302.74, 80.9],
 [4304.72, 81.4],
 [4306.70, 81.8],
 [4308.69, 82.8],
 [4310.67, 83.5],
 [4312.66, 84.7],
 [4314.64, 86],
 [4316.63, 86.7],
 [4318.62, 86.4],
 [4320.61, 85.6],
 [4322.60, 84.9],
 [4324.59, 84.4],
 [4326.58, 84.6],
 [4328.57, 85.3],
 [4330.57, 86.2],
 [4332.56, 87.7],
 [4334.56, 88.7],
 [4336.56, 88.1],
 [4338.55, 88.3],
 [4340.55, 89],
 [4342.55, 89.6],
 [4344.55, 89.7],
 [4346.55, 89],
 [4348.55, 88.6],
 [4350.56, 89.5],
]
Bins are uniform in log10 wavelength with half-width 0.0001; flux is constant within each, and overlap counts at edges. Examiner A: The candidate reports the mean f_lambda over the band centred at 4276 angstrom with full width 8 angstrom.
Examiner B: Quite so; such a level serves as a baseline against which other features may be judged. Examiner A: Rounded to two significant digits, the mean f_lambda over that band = 71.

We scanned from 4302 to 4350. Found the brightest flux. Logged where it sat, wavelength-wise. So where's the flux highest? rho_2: 4344.55 angstrom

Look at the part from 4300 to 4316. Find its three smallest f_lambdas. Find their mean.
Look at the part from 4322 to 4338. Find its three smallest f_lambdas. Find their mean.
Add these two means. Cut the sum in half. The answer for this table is 82.6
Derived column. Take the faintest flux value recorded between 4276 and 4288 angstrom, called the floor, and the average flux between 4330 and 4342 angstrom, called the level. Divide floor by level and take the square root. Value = 0.89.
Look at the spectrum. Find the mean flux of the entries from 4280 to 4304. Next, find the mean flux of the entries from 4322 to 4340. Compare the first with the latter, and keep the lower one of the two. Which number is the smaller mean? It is 76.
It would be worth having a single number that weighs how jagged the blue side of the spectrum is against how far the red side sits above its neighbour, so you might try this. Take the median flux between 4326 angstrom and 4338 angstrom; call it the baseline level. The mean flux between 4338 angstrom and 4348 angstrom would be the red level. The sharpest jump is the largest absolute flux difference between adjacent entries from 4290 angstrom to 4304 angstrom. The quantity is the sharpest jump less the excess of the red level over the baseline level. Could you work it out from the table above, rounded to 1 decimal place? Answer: -0.6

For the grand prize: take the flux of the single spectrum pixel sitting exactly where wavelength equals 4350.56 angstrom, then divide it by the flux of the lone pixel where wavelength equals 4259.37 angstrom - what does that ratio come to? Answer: 1.18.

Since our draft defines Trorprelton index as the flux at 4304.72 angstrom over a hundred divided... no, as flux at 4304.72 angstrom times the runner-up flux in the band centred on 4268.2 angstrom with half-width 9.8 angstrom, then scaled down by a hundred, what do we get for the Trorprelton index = 64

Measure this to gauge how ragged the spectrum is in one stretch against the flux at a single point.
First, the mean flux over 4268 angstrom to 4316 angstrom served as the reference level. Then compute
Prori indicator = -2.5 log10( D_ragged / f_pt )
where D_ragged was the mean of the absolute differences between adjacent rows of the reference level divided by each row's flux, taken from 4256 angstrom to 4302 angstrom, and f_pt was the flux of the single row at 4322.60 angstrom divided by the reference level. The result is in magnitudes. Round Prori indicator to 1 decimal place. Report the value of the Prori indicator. 4.7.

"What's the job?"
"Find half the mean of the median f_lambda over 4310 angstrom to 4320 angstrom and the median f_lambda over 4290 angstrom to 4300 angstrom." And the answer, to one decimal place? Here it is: 41.0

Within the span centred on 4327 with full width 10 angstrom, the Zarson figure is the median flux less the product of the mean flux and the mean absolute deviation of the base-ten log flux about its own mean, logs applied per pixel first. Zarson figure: 84.7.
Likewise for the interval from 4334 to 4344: 88.5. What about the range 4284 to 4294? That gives 76.8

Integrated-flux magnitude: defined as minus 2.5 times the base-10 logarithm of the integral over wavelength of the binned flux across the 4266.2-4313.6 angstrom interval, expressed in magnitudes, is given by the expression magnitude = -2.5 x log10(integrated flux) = -8.9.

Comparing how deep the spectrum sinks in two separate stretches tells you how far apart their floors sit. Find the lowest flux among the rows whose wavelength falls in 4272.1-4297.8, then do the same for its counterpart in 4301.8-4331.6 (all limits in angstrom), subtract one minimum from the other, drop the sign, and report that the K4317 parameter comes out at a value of 11.5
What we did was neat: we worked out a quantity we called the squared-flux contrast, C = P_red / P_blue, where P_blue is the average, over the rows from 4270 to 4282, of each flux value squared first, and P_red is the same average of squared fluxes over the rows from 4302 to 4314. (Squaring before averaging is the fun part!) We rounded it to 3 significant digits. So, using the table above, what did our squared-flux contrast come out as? 1.36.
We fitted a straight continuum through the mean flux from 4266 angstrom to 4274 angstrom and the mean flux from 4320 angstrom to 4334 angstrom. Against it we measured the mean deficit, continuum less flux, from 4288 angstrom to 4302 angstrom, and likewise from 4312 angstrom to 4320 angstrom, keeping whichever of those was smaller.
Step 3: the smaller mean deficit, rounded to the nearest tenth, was -2.8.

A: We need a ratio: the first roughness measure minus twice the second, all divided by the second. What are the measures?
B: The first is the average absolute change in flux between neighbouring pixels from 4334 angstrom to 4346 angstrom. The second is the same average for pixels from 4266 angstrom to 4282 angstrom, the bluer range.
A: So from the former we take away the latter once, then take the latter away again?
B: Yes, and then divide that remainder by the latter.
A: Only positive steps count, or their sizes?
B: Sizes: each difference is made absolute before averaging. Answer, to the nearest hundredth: -1.50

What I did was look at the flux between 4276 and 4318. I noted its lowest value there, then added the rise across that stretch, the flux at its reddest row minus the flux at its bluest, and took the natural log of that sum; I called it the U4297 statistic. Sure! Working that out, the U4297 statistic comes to 4.45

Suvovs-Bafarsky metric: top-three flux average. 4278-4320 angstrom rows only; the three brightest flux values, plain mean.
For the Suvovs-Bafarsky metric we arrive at 86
